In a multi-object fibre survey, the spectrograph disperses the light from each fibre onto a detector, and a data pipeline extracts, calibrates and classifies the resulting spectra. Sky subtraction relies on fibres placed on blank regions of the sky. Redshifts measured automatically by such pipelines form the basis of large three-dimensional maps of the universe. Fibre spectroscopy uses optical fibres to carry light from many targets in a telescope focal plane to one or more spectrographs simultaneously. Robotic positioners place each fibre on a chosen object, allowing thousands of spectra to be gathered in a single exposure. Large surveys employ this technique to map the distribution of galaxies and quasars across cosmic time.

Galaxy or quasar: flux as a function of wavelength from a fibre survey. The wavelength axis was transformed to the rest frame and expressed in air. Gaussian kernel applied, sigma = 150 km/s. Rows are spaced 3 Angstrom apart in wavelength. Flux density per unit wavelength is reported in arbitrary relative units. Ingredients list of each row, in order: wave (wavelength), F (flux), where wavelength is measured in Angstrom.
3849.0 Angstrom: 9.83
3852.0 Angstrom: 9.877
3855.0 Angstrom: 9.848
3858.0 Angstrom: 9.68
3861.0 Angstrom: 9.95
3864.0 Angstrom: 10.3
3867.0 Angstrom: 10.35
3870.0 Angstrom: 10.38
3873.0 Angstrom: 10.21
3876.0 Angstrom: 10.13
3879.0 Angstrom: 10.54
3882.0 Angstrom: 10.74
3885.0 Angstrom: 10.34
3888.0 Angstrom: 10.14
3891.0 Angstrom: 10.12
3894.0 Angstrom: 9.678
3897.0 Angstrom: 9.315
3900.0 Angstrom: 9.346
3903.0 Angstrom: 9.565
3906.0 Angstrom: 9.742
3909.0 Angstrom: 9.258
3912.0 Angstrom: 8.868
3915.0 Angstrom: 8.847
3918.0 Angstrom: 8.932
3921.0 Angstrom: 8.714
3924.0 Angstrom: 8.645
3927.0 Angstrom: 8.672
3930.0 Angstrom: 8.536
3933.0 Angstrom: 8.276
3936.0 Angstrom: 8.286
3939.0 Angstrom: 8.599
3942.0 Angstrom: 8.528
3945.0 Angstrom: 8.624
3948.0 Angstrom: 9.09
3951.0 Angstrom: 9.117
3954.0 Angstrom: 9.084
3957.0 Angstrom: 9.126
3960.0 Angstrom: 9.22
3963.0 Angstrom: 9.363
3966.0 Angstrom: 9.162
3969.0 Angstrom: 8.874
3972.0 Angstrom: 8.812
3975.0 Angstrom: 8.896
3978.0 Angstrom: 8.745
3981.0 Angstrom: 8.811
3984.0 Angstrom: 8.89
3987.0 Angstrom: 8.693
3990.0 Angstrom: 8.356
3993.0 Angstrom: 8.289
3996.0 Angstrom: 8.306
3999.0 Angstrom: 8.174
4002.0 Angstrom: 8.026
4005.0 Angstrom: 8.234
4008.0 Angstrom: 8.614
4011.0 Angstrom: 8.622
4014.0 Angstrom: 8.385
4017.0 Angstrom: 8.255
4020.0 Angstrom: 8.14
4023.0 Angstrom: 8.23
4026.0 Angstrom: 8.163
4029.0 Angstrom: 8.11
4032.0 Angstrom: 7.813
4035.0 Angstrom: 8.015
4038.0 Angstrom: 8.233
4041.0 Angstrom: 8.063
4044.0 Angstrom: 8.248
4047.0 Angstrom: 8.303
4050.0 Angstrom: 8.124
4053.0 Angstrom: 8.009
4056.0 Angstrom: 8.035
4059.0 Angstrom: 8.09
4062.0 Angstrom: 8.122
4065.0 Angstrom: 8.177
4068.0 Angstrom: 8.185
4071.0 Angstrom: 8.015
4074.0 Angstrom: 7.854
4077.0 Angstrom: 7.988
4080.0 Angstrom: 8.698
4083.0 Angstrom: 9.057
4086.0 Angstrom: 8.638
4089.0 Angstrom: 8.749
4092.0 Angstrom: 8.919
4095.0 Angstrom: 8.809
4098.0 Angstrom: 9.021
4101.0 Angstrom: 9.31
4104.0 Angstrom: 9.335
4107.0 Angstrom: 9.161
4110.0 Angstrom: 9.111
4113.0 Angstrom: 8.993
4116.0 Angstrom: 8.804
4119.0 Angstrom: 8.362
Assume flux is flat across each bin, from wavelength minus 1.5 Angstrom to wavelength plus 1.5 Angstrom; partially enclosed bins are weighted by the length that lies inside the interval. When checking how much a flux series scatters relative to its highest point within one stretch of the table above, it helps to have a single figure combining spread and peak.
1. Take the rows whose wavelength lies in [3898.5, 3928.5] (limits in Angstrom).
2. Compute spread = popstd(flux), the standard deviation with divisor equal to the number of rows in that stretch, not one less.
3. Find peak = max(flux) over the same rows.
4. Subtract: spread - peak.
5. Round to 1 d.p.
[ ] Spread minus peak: -9.4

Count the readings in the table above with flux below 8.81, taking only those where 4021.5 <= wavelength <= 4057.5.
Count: 12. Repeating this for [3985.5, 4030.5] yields 15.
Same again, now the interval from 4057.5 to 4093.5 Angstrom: 10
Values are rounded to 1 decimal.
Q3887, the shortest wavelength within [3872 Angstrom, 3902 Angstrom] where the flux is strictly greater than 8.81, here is 3873.0 Angstrom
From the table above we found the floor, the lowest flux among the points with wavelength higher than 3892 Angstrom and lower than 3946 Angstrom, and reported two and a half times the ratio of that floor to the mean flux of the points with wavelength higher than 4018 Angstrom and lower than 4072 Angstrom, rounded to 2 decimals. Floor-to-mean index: 2.55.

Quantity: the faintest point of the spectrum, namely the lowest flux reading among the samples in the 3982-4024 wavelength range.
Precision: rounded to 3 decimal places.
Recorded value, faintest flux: 8.026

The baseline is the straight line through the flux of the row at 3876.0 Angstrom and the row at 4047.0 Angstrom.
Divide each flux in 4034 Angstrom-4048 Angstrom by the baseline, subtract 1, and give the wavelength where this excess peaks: 4047.0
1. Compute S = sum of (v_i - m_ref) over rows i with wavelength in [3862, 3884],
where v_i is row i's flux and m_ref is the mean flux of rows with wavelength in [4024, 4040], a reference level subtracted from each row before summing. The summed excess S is 16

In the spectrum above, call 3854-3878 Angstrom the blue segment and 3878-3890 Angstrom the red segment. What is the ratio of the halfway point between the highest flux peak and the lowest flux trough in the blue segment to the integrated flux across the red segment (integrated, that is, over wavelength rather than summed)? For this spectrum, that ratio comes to 0.080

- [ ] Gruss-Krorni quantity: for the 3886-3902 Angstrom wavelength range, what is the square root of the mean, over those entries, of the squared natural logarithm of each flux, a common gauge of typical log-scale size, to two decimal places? 2.27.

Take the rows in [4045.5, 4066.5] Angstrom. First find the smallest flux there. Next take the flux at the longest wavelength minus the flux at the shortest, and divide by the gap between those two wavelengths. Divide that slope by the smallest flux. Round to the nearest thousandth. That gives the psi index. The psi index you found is -0.001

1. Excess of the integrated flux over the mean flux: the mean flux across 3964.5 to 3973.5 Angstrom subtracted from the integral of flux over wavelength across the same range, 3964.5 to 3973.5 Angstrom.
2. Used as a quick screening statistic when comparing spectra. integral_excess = 72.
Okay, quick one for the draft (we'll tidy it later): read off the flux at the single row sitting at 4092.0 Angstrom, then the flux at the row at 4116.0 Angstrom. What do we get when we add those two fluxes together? 17.7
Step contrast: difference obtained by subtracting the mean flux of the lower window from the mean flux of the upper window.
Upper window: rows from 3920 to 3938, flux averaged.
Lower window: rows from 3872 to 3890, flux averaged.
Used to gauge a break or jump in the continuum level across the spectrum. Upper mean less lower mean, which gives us -1.83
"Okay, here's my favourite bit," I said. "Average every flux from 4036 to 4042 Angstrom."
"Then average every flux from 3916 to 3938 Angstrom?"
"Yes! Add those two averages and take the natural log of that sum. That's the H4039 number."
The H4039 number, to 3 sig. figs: 2.82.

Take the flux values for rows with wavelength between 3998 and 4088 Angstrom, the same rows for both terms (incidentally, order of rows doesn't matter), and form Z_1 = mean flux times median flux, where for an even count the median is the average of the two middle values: 67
